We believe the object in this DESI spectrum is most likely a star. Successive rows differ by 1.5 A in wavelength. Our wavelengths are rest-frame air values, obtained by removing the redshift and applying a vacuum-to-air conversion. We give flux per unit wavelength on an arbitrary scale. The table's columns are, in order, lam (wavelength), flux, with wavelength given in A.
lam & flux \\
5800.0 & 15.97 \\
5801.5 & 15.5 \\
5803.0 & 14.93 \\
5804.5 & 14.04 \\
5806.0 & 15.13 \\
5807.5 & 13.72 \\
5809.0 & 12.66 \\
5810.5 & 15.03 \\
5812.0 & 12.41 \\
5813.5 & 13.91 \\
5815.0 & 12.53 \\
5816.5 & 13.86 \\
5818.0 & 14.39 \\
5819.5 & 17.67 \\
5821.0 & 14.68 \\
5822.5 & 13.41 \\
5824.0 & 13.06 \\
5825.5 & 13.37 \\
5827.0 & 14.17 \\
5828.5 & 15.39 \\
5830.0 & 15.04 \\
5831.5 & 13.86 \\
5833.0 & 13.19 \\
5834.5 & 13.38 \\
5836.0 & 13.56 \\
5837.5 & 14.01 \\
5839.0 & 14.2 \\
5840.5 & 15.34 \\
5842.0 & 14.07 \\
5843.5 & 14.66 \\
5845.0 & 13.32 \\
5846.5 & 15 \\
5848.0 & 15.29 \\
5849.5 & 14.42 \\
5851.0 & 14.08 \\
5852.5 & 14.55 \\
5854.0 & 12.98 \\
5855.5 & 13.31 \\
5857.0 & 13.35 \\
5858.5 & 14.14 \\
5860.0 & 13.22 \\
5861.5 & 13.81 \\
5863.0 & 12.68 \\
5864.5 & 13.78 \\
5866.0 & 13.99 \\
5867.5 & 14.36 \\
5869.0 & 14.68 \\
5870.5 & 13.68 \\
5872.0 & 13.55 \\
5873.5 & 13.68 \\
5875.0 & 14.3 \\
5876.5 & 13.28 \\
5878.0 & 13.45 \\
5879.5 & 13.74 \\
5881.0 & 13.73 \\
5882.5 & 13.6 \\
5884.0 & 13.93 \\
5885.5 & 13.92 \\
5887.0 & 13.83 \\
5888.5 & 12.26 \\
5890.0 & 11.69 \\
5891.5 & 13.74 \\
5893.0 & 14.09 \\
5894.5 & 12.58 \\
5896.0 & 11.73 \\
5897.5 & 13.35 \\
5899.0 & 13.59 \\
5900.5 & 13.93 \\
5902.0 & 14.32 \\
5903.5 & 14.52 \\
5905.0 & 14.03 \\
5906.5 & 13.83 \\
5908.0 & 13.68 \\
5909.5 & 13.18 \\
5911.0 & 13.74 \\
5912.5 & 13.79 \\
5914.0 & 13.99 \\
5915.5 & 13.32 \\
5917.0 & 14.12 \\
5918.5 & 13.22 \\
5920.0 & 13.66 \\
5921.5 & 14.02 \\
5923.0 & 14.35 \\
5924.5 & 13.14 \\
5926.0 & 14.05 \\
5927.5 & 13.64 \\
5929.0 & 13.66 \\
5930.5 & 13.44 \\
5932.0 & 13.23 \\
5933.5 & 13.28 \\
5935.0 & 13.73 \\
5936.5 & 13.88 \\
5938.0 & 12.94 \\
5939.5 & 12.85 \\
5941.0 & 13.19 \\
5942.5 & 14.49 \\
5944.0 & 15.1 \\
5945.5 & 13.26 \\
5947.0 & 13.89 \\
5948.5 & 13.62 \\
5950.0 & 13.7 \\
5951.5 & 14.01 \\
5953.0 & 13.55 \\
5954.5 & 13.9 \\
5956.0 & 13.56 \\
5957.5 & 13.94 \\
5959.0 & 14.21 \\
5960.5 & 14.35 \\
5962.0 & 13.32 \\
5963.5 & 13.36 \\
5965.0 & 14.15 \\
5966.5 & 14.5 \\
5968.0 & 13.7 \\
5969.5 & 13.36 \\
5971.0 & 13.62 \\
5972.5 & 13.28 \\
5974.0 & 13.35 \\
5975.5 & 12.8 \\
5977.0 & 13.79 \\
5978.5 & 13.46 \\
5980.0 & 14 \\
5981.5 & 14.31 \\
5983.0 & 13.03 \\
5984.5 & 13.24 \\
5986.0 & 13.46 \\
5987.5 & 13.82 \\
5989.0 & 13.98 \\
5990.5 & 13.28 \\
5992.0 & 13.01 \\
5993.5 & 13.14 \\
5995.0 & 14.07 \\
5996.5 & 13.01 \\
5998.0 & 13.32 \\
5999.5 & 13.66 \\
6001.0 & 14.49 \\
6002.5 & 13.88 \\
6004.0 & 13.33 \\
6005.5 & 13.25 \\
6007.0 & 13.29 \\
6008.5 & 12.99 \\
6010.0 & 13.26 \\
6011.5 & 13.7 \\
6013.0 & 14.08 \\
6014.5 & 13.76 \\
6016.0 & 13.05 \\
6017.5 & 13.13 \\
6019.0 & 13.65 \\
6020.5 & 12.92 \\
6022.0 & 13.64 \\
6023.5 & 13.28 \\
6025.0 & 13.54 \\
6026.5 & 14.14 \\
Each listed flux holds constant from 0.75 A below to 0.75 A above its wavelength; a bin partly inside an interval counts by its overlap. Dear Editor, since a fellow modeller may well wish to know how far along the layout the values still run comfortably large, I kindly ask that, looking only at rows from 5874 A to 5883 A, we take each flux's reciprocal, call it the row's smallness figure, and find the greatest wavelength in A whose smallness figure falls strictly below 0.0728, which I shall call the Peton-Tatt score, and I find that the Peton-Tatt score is 5879.5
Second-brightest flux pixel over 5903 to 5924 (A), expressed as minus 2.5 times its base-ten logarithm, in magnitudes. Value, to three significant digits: -2.89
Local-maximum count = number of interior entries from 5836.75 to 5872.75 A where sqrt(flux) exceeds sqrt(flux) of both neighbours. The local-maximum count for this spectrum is 7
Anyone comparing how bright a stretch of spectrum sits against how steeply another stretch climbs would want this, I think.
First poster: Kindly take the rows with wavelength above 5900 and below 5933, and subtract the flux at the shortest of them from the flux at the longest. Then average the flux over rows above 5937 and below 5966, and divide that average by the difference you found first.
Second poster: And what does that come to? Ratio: -20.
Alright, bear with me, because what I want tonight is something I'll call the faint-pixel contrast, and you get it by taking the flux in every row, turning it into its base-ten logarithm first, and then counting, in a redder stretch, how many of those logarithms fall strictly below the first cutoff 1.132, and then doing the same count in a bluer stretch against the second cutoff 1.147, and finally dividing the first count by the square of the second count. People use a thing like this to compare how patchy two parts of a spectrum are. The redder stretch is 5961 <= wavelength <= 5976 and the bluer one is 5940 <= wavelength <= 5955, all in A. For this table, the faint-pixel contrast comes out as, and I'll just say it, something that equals 0.094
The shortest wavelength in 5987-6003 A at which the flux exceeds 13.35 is 5987.5 A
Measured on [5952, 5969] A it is 5953.0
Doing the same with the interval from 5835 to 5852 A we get 5836.0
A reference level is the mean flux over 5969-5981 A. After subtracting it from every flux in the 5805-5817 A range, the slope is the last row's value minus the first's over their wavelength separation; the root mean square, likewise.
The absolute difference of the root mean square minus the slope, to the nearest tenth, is 1.1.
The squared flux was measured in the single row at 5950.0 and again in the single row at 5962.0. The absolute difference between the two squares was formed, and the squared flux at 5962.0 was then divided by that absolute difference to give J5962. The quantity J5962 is 17.3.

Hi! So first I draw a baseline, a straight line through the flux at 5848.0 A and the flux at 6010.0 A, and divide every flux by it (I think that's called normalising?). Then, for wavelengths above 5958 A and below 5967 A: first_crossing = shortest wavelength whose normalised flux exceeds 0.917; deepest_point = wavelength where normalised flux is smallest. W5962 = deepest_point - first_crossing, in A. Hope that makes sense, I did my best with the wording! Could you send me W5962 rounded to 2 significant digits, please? 3.0 A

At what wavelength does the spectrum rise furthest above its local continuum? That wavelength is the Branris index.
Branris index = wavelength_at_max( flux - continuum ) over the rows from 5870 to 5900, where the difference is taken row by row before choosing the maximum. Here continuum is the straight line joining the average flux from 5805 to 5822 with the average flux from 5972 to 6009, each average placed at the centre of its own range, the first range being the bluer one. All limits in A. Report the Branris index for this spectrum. 5875.0 A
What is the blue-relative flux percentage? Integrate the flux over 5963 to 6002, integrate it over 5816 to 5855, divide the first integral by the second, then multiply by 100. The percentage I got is 95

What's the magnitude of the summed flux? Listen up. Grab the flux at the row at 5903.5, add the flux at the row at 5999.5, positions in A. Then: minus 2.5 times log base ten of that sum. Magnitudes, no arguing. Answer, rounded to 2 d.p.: -3.62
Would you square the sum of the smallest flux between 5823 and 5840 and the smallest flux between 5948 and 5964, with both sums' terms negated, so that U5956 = 696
